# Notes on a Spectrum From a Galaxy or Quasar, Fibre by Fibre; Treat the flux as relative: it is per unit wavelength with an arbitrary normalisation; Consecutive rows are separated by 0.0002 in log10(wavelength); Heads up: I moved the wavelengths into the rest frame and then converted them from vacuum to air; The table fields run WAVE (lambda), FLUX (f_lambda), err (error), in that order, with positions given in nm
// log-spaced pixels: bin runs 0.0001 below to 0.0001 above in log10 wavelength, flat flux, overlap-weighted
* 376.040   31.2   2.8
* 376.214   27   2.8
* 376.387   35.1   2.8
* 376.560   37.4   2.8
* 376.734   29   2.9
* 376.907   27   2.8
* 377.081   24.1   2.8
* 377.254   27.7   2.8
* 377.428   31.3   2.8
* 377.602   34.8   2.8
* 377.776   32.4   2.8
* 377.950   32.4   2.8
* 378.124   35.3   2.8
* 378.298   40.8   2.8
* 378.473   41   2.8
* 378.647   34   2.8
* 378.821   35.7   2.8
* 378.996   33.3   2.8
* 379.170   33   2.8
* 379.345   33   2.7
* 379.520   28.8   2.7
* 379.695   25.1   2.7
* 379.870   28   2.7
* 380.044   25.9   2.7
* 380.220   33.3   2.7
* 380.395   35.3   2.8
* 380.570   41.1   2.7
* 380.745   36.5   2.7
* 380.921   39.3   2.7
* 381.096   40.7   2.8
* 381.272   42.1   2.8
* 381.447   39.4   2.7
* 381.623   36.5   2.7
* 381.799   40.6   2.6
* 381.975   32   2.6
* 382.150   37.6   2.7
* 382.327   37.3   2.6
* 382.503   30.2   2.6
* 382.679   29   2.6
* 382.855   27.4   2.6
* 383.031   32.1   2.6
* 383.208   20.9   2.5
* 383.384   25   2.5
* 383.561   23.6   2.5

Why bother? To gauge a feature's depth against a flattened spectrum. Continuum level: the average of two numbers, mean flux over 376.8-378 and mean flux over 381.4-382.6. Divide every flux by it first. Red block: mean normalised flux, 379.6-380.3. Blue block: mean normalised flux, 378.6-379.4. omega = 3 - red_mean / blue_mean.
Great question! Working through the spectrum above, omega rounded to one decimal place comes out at 2.2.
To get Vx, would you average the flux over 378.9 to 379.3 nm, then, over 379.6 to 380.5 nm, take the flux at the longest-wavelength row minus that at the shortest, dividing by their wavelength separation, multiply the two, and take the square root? 22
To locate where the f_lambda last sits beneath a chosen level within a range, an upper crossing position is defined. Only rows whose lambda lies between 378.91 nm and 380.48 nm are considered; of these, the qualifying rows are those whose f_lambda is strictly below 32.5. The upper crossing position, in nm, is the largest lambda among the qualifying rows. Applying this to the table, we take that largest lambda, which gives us 380.044 nm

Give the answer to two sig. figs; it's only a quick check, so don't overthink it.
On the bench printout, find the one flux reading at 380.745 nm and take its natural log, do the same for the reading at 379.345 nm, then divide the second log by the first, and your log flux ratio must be 0.97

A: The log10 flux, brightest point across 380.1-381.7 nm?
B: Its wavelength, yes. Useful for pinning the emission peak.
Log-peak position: 381.272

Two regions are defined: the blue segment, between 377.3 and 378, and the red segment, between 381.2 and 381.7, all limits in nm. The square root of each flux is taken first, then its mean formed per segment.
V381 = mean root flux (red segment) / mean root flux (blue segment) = 1.10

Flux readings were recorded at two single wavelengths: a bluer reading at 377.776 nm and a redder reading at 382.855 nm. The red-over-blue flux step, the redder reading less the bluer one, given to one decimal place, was -5.0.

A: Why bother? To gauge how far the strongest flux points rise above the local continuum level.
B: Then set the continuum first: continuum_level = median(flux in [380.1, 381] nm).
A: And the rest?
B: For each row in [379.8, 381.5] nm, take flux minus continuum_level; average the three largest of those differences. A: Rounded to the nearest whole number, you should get 5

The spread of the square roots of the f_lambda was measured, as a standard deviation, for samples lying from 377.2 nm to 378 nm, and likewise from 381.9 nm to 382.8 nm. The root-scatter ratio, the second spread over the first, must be 1.5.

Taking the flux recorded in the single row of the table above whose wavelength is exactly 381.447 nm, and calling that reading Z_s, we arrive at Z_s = 39.4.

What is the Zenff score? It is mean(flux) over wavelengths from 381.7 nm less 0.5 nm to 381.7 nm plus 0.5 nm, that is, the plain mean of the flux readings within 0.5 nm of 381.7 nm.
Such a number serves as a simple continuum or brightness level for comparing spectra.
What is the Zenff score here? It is 38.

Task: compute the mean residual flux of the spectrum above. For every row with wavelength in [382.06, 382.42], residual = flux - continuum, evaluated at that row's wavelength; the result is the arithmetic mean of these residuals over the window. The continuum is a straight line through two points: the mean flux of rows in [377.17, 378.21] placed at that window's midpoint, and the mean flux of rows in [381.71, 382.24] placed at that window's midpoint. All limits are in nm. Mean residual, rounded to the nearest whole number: 0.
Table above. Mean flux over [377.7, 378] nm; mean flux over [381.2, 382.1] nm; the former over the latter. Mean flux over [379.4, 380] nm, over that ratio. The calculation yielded 32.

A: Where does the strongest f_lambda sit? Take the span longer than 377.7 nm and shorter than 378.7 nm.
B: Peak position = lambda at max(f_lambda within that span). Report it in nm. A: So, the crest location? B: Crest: 378.473 nm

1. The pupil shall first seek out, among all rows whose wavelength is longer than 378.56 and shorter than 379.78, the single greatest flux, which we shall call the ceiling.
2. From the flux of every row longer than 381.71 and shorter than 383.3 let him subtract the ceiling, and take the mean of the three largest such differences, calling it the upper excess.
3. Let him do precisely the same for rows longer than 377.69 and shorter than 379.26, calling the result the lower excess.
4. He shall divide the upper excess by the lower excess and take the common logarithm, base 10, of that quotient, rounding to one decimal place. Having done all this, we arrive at -0.1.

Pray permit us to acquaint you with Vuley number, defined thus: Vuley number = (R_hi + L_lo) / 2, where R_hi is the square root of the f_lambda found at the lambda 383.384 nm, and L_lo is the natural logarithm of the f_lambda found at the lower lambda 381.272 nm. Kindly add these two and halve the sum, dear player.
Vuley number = 4.4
